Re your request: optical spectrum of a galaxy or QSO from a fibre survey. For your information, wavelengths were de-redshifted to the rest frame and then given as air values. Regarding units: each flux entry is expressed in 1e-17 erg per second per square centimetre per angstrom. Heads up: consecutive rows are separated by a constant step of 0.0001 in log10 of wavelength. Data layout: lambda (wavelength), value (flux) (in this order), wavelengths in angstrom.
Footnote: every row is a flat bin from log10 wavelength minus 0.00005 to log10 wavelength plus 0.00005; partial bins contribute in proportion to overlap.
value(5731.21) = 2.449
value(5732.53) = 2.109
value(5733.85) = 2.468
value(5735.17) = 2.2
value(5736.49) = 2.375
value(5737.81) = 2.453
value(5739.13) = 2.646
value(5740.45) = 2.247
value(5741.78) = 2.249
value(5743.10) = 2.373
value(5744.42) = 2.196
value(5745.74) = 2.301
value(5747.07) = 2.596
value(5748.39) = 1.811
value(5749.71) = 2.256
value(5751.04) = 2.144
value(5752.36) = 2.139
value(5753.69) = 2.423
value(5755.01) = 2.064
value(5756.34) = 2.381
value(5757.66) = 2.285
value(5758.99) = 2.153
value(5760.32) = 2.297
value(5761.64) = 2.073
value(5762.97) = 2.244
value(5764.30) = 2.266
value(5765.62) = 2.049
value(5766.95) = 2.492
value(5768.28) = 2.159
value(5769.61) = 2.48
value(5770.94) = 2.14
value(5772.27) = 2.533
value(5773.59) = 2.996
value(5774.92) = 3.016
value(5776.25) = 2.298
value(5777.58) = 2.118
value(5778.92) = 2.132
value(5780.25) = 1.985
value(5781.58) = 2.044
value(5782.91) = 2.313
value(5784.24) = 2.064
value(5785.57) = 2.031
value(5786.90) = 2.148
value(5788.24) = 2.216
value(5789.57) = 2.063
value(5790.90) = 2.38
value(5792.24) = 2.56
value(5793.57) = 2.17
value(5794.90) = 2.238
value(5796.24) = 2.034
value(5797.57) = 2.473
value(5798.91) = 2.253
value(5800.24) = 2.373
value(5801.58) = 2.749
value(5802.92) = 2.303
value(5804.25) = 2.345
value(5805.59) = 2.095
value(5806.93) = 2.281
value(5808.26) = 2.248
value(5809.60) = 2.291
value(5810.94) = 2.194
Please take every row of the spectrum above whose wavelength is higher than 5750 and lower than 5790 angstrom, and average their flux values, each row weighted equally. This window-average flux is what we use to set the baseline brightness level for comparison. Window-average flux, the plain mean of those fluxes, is 2.26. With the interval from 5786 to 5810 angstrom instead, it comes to 2.29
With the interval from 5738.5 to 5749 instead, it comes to 2.30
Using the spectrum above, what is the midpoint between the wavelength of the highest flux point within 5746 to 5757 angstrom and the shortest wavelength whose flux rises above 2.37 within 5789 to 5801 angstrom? 5769.0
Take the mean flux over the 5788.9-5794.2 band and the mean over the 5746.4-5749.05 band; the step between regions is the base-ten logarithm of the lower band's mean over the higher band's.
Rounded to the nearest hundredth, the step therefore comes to -0.02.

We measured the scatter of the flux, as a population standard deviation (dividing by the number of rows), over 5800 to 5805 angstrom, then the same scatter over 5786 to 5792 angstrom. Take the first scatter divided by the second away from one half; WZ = -1.0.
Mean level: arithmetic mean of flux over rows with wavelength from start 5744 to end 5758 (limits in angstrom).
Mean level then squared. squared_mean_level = 5.00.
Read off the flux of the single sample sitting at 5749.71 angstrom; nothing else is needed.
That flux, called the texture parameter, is 2.256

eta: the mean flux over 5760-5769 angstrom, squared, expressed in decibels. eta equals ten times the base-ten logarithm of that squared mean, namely 6.95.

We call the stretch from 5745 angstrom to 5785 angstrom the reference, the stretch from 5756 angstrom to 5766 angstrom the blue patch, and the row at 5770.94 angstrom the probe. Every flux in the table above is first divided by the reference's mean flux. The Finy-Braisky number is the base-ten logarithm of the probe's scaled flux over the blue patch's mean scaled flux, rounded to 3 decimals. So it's -0.016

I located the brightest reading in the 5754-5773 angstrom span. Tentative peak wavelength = 5772.27 angstrom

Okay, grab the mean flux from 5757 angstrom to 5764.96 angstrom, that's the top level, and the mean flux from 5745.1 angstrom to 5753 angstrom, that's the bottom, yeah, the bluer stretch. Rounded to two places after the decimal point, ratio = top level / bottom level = 1.01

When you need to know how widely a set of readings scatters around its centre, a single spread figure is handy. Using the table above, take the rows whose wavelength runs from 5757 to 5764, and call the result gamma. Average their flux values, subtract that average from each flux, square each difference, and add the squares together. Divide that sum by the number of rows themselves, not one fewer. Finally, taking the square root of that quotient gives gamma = 0.09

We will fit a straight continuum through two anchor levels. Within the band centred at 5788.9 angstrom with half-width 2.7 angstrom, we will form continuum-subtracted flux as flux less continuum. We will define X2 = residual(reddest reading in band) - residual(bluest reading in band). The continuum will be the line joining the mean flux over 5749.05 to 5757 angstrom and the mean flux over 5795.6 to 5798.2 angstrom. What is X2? 0.23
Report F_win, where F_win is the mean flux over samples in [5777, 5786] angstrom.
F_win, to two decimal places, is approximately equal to 2.10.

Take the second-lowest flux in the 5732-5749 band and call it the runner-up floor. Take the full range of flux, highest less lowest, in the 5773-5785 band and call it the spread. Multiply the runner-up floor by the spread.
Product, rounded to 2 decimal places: 2.17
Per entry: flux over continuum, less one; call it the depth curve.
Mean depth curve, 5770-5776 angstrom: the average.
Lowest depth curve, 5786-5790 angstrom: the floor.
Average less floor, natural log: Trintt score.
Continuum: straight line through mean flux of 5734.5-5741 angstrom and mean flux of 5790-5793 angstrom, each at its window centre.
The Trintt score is -1.4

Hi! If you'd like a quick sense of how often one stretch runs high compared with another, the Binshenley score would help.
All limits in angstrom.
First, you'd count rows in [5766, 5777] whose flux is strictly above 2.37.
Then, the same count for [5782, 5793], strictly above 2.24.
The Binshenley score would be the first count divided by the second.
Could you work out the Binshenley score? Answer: 1.67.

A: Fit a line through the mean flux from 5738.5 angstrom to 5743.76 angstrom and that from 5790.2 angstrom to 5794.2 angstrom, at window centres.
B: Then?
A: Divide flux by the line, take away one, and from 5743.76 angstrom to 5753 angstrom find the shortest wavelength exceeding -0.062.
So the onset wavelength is 5745.74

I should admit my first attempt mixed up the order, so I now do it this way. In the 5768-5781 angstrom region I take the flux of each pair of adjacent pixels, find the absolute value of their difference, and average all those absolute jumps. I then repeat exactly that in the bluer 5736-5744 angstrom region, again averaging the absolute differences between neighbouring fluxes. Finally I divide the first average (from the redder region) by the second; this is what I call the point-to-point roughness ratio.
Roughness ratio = 1.8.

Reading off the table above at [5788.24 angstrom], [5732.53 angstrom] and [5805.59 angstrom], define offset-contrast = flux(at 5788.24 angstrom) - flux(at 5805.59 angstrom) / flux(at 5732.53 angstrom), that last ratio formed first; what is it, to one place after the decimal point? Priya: 1.2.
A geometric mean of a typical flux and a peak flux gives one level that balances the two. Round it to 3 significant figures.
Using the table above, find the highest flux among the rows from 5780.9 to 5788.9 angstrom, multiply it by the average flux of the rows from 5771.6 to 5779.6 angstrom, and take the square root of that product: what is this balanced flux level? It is 2.41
